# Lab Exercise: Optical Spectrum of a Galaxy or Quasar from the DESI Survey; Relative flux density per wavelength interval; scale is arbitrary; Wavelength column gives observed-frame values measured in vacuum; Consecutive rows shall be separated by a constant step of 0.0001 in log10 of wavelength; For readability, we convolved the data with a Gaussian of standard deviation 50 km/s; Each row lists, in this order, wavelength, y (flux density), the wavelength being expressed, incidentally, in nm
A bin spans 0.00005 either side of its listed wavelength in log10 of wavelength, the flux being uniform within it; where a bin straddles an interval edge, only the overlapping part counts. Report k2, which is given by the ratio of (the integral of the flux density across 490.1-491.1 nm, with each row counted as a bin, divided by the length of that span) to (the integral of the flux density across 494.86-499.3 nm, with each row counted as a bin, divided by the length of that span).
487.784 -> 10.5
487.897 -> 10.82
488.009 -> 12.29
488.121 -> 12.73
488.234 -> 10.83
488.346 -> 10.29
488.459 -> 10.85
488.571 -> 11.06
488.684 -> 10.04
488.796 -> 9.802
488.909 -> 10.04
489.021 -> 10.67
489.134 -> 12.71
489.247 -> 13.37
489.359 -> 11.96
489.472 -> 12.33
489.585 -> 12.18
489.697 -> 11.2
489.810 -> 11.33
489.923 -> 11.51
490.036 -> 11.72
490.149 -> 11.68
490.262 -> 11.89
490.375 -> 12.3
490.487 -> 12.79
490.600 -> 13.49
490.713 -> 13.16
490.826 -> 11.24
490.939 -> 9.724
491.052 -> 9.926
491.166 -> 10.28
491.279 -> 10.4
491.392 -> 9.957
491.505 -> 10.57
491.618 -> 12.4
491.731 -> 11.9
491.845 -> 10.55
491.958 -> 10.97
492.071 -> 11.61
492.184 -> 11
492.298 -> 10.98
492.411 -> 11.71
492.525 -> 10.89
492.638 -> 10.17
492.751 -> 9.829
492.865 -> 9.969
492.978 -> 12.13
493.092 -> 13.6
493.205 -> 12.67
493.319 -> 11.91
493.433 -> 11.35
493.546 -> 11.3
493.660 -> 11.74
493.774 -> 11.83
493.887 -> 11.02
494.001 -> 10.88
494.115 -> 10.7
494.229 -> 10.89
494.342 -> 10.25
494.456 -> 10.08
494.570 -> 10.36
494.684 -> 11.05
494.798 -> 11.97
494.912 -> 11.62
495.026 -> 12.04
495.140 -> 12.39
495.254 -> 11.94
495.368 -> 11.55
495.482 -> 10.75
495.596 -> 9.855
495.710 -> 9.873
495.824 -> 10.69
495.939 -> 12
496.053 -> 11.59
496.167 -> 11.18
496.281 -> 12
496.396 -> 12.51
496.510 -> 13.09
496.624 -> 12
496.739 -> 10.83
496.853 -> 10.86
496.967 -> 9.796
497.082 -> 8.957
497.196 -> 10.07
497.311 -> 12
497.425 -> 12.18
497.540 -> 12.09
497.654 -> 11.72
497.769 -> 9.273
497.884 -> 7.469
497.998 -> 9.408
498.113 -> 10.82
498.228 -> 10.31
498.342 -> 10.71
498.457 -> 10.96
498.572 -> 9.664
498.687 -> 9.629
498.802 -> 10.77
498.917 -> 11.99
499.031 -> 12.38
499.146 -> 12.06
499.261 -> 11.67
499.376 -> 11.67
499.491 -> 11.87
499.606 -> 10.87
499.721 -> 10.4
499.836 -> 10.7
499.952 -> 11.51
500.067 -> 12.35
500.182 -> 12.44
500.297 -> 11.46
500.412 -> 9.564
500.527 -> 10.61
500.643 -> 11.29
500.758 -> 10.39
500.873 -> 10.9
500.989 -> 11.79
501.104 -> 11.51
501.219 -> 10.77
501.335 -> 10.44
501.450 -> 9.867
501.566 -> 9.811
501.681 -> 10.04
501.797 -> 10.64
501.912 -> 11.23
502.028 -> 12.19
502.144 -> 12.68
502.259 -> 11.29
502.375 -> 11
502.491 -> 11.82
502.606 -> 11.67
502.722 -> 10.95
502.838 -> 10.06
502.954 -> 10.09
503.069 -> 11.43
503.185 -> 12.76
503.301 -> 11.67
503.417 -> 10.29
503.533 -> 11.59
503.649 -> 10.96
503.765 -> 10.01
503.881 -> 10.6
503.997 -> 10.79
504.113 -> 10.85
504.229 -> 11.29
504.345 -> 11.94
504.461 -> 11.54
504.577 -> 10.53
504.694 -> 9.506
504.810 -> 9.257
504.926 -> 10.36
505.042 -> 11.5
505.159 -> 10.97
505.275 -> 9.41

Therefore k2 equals 1.07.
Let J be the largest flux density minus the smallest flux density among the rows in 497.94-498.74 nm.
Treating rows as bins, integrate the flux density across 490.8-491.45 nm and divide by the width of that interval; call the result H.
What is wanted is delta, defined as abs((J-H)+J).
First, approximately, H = 10.2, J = 1.6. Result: 7.1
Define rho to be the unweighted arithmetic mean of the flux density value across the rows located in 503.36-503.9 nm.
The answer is 10.7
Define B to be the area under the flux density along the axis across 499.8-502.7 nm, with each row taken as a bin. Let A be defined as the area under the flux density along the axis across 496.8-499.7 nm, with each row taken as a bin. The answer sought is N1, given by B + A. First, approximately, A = 31.2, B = 32.2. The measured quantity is 63.5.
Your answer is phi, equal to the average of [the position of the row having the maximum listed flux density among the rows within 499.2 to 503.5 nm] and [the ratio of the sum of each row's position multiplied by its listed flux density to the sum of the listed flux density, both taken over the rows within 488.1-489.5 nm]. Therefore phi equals 496.00 nm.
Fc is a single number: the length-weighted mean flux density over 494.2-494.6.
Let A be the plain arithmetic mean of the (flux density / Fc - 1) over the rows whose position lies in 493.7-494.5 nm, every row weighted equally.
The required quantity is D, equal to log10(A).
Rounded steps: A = 0.04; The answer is -1.38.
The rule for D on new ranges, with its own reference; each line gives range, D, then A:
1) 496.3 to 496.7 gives -0.68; 0.21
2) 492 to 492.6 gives -1.08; 0.08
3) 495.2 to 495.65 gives -1.20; 0.06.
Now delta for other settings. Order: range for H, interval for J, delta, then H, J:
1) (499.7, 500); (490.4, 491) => 3.3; 10.9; 3.8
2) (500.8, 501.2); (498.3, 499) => 6.6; 11.3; 2.4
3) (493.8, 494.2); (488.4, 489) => 8.4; 10.9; 1.3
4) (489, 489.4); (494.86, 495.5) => 9.0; 12.3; 1.6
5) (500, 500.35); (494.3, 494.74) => 10.2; 12.1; 1.0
